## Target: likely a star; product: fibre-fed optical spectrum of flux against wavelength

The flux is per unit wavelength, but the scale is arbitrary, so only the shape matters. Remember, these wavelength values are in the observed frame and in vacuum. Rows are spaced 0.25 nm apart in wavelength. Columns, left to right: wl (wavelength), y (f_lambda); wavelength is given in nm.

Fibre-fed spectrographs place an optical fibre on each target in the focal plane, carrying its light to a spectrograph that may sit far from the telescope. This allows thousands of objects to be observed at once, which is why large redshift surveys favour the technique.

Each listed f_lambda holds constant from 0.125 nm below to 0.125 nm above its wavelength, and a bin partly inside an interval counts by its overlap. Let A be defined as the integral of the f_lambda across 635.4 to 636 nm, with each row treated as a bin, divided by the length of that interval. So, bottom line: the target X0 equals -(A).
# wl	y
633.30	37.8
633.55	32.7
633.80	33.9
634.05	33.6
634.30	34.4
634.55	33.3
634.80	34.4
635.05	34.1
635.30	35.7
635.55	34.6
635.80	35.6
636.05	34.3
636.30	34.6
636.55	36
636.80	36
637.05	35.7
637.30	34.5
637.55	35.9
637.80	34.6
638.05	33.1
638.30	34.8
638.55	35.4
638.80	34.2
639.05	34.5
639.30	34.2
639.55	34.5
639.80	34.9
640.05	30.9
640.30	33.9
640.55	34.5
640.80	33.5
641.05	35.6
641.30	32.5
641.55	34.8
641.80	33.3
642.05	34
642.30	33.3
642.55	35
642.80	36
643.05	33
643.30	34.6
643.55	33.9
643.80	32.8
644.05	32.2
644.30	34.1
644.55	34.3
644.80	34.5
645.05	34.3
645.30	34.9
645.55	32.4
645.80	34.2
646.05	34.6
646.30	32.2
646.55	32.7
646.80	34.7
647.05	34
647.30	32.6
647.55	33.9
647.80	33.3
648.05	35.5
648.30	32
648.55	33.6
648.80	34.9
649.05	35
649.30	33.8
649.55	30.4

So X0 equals -35.0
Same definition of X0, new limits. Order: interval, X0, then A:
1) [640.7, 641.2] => -34.5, 34.5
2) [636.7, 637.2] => -35.8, 35.8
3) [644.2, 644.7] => -34.2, 34.2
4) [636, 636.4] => -34.5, 34.5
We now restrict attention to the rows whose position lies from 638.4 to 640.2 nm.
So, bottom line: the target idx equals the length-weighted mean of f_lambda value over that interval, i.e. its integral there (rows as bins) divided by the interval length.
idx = 34.09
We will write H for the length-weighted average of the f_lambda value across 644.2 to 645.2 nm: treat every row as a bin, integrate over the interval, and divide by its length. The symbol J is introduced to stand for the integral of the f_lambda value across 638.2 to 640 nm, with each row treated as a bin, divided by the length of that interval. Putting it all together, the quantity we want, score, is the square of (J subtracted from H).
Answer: 0.0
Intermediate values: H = 34.3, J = 34.5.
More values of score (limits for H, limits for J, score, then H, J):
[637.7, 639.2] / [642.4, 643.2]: 0.0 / 34.4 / 34.6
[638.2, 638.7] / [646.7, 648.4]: 1.8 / 35.1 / 33.7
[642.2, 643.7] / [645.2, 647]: 0.4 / 34.3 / 33.7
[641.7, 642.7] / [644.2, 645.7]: 0.0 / 34.0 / 34.1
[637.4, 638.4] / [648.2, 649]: 0.8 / 34.6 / 33.7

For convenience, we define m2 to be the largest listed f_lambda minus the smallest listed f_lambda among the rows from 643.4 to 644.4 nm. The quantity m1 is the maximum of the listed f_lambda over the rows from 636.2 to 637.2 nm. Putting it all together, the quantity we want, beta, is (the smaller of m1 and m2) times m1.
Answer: 68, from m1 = 36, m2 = 1.9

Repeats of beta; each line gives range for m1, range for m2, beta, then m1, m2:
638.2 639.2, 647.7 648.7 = 124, 35.4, 3.5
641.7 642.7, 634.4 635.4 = 84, 35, 2.4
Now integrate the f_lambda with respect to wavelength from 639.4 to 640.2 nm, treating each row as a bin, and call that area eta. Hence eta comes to 26.8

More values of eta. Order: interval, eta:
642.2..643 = 27.7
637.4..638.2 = 27.6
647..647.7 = 23.4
